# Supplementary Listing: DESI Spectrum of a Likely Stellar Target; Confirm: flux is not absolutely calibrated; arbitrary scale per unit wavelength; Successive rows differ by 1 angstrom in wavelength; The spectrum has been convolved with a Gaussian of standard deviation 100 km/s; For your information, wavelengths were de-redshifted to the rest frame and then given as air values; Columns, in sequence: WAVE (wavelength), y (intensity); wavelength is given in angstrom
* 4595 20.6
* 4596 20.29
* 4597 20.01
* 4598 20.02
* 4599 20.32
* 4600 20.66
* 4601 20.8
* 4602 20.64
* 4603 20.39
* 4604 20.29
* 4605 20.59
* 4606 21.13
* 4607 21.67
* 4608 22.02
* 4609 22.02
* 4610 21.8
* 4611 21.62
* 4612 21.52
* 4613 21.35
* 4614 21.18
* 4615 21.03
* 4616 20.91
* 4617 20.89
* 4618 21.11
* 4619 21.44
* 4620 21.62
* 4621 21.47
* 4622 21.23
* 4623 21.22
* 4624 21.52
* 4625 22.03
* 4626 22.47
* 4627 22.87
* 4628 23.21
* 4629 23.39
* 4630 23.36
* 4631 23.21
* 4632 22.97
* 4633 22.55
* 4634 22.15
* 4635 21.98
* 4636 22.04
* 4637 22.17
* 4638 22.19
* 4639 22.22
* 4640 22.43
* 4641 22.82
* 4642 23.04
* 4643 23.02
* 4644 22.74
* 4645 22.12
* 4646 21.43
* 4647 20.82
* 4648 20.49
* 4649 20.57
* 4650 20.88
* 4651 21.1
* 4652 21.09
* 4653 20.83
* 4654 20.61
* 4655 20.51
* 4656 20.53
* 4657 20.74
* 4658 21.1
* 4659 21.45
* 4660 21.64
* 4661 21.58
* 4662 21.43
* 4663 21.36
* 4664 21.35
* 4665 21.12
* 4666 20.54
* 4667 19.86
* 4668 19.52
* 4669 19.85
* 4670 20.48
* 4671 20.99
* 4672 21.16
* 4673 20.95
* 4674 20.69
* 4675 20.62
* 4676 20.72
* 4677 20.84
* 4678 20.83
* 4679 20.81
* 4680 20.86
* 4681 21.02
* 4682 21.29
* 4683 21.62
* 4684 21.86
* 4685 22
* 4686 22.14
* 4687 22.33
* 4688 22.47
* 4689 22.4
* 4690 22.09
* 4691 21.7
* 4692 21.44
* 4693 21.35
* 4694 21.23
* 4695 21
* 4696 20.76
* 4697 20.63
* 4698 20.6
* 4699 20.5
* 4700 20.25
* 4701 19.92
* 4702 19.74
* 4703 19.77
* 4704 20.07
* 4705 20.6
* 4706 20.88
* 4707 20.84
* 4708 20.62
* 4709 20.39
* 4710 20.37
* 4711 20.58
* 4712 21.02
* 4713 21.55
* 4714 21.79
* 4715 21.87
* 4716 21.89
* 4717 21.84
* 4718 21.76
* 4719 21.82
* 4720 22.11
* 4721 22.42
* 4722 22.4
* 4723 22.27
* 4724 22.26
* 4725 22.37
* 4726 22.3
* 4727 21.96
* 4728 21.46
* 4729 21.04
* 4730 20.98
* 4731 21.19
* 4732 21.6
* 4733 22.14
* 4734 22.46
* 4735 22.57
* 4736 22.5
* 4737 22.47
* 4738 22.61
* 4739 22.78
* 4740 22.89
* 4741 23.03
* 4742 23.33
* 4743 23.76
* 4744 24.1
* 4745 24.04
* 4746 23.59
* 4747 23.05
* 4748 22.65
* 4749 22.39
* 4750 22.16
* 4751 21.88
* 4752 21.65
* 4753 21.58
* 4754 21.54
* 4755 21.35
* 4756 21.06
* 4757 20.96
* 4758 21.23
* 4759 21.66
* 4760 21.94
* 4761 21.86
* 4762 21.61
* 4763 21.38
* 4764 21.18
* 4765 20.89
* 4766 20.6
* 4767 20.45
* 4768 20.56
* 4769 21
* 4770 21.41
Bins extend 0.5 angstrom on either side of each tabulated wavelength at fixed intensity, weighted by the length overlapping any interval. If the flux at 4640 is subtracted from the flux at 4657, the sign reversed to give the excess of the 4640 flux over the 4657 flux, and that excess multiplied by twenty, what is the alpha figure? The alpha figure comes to 34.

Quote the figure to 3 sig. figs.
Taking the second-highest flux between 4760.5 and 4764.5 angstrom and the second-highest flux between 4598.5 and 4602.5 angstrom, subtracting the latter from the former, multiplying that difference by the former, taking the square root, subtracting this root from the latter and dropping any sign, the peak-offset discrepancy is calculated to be 16.1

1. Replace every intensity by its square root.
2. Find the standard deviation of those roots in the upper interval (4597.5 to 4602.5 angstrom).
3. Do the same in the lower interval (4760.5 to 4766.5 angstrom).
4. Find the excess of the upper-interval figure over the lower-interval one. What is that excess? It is -0.015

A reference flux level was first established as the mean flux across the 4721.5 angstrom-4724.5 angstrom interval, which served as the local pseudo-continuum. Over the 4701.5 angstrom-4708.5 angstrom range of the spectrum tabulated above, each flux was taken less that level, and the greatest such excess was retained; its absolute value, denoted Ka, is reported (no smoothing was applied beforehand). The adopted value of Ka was 1.4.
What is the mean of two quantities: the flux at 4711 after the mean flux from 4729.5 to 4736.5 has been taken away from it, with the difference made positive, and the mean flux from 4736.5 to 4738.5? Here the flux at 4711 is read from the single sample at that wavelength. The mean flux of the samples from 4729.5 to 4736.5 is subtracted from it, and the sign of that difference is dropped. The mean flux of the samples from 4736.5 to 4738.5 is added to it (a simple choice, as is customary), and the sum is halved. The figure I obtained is 11.9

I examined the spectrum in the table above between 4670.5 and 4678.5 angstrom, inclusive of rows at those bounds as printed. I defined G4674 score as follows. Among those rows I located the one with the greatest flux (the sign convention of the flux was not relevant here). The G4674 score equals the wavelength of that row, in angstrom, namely 4672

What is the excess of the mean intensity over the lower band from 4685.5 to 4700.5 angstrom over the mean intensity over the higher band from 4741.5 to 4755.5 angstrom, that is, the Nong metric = -1.3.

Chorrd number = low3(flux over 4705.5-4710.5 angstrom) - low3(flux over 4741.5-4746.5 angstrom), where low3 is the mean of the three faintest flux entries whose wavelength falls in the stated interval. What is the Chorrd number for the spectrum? -3.1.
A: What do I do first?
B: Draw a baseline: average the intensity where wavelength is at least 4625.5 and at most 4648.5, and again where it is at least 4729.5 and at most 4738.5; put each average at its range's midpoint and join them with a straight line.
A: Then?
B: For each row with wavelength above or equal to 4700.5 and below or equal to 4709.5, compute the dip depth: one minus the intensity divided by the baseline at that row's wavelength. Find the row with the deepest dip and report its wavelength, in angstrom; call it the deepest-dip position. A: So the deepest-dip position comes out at 4702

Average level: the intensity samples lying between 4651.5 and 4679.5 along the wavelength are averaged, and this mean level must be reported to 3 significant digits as 20.8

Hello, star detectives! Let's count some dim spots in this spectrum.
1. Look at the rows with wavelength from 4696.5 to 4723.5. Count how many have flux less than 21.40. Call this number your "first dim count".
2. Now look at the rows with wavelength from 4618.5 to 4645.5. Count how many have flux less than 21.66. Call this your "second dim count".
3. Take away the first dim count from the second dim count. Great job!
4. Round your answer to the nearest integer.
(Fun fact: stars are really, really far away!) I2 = -10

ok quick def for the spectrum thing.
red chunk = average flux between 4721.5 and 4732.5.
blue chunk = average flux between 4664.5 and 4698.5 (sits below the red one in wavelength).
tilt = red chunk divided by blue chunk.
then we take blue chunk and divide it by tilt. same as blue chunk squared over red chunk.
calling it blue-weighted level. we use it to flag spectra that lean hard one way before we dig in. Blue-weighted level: 20.4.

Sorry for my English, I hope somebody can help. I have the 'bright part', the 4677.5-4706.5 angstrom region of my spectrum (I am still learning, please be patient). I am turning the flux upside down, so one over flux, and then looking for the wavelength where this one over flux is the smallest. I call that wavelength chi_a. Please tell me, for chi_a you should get 4688 angstrom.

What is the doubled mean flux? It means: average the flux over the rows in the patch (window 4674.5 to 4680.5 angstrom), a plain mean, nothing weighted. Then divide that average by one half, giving 41.6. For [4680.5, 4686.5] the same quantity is 43.3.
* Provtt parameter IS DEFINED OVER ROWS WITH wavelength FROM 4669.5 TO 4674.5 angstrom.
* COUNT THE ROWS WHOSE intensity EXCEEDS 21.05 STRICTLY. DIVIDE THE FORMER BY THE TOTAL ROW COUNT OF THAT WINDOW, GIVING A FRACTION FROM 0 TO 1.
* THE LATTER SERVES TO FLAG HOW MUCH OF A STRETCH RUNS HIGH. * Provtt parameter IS 0.20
